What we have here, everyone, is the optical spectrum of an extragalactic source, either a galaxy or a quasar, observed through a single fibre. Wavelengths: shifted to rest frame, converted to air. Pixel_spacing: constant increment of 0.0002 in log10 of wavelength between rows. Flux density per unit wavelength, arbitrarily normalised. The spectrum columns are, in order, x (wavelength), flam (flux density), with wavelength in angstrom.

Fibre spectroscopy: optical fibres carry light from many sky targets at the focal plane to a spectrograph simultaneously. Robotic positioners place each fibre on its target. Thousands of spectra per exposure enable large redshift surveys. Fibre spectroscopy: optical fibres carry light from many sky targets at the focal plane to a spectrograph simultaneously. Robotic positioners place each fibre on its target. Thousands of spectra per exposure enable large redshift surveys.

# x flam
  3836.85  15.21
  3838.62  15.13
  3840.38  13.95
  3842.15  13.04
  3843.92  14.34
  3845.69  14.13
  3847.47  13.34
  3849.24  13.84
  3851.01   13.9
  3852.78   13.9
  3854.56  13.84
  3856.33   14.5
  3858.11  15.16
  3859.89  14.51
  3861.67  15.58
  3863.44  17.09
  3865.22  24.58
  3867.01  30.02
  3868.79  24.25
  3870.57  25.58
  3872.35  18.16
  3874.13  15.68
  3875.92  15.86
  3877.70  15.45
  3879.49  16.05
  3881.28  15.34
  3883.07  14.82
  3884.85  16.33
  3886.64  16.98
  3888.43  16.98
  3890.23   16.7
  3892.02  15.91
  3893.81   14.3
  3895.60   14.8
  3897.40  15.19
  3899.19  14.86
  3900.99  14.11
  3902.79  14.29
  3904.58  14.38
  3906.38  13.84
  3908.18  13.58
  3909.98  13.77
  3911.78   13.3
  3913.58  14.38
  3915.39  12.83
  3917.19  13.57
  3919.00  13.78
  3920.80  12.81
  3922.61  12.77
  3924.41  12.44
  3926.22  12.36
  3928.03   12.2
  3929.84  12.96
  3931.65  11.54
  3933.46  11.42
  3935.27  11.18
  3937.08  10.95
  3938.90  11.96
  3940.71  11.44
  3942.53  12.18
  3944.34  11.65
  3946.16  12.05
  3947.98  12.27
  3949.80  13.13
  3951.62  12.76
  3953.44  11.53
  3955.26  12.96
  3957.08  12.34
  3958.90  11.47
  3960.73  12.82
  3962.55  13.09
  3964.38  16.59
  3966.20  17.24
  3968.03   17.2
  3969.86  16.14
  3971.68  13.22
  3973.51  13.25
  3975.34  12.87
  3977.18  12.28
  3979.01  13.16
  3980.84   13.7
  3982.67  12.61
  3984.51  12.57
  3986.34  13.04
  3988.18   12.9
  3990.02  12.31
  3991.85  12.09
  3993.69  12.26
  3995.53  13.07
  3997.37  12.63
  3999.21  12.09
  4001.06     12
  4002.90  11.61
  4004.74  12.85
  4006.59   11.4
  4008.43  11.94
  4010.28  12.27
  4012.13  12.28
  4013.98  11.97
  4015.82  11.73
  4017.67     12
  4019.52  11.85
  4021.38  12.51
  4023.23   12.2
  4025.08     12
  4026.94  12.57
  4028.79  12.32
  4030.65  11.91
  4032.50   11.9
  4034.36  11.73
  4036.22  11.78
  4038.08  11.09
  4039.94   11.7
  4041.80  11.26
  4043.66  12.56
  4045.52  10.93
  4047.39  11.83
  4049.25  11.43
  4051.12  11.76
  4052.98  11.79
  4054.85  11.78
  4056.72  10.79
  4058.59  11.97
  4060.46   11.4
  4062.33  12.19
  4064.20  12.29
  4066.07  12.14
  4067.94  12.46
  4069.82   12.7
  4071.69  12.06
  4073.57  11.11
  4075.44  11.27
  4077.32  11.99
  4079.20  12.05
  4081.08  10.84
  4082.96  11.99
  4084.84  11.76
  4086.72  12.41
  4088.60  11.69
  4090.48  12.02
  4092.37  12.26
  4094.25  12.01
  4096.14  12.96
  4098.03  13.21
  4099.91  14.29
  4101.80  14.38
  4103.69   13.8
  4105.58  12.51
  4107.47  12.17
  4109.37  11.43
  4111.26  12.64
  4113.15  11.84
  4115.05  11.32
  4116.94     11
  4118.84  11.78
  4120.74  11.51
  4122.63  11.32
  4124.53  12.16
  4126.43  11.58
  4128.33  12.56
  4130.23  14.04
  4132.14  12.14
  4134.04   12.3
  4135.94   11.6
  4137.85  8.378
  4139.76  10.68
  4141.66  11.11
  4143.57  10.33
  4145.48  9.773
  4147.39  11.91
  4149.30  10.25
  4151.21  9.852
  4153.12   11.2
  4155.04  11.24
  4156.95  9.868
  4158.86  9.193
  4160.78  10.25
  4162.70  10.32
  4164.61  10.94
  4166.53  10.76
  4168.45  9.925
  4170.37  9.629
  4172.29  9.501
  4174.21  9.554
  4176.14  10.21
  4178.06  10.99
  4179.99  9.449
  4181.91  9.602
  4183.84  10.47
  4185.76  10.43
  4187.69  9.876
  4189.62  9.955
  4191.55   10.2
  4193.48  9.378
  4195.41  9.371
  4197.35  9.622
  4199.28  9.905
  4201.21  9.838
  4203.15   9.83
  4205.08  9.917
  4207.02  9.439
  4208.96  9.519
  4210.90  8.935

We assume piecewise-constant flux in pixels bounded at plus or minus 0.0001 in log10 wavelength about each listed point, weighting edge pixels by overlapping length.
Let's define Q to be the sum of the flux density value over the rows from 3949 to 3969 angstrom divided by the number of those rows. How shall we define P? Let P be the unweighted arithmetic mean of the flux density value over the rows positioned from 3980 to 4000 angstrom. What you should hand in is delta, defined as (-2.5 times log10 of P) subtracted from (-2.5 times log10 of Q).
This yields -0.09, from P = 12.7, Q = 13.7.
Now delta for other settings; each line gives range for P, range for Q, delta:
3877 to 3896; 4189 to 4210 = 0.53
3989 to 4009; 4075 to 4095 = 0.03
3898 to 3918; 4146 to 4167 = 0.30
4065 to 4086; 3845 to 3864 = -0.22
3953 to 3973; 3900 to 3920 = 0.02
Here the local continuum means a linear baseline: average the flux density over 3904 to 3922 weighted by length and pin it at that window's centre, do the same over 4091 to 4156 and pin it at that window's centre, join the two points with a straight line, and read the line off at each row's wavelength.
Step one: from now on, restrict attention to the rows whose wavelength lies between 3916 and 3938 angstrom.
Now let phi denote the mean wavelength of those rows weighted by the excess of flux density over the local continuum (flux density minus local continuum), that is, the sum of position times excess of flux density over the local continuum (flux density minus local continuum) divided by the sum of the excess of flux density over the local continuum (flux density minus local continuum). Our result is 3931.3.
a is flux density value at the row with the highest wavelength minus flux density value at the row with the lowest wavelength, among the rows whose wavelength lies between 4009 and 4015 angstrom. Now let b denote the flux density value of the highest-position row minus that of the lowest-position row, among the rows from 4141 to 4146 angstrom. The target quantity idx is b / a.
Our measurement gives 4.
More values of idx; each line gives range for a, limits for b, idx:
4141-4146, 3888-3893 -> 1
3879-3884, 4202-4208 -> 0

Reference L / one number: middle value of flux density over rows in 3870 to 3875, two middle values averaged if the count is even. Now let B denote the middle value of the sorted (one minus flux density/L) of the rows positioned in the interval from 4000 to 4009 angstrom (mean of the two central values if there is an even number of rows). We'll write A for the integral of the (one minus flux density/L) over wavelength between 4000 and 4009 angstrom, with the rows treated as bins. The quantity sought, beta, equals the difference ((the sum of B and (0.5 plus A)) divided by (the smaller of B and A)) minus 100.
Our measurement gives -88.6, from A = 3.07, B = 0.343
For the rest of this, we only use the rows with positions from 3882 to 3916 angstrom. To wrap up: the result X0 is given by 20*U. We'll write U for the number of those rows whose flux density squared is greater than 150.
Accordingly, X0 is 380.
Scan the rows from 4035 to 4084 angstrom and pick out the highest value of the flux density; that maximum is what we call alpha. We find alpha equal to 12.7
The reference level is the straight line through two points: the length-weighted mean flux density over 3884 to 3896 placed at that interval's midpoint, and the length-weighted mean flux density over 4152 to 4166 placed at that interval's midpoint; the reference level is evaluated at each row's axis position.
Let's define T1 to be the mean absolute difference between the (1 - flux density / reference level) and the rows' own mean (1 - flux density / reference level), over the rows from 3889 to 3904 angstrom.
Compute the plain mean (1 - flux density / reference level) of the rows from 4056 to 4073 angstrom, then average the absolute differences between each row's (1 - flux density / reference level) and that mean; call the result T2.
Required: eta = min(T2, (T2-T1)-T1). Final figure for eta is -0.041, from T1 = 0.04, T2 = 0.039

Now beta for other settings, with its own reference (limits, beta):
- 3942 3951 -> -88.6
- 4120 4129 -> -88.9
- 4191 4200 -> -89.0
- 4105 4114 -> -88.4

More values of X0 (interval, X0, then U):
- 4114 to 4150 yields 60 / 3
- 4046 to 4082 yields 60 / 3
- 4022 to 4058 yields 60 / 3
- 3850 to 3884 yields 380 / 19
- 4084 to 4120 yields 180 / 9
